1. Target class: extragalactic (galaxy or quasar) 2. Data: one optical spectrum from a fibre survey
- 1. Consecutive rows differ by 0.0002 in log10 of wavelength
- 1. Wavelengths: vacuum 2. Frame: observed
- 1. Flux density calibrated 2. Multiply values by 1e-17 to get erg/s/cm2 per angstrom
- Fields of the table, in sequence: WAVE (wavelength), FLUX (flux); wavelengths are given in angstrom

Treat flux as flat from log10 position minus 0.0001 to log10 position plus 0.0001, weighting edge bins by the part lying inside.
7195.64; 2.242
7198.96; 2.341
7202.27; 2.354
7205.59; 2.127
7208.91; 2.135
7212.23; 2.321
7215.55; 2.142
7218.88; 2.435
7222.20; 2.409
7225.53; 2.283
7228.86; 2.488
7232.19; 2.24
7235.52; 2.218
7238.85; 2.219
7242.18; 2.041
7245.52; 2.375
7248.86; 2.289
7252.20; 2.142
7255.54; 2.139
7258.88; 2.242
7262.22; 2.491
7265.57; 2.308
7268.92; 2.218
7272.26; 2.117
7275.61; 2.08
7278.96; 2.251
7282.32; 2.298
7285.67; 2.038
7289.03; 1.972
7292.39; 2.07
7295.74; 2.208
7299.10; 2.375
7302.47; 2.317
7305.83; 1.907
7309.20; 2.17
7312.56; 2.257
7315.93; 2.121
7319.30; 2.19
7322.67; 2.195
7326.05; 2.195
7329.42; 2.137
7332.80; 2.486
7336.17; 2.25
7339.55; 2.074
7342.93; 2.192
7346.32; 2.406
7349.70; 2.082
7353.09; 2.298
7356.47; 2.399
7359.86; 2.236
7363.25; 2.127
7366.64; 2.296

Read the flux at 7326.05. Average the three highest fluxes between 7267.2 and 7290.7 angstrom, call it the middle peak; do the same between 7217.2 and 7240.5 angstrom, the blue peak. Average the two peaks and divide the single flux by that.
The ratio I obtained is 0.93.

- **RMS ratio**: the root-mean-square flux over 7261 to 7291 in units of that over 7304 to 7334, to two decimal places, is 1.01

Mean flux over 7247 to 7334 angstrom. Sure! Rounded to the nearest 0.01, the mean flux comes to 2.20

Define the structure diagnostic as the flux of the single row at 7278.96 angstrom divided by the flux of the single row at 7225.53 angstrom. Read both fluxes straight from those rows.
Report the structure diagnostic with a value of 0.99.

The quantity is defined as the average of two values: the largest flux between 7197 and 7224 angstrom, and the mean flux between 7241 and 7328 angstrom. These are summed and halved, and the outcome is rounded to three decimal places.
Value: 2.314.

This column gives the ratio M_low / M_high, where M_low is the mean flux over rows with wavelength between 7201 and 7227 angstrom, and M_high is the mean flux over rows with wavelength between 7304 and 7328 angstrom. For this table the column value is 1.06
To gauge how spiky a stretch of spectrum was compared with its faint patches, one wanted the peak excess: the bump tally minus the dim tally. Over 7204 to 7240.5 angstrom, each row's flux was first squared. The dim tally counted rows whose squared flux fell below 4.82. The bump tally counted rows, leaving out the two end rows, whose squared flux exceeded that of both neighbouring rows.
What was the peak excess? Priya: 0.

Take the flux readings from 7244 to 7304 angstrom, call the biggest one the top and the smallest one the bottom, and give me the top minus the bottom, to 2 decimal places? 0.52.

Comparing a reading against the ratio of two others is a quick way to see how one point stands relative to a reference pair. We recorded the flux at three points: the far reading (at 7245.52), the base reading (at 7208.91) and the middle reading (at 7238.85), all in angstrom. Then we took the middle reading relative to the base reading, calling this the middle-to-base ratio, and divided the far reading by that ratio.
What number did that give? 2.29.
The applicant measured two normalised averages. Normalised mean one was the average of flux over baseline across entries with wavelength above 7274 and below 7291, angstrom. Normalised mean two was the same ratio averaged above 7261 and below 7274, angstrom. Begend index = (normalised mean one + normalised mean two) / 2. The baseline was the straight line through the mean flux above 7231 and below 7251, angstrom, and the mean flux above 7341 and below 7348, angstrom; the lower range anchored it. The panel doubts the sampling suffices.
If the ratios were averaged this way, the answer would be 0.98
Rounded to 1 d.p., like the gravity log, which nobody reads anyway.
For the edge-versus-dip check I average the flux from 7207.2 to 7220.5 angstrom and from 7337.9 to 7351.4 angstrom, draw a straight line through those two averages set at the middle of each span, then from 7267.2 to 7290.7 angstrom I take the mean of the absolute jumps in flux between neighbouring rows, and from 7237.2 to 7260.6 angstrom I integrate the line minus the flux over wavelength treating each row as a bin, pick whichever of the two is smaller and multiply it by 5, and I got 0.6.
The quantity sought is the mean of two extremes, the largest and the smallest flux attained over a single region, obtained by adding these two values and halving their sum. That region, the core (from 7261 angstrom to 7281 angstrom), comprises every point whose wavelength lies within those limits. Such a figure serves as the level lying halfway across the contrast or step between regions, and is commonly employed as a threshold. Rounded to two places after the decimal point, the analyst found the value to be 2.29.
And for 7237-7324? 2.20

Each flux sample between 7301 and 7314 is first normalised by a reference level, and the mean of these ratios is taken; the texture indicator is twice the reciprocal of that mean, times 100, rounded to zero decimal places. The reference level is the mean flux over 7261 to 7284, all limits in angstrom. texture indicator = 208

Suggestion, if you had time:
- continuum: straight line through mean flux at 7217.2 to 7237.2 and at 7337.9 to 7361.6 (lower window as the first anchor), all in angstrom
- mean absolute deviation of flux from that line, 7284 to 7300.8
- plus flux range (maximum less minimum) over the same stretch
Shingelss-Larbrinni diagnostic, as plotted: 0.60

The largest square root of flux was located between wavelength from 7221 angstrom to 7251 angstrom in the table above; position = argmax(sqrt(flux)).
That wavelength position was 7228.86 angstrom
